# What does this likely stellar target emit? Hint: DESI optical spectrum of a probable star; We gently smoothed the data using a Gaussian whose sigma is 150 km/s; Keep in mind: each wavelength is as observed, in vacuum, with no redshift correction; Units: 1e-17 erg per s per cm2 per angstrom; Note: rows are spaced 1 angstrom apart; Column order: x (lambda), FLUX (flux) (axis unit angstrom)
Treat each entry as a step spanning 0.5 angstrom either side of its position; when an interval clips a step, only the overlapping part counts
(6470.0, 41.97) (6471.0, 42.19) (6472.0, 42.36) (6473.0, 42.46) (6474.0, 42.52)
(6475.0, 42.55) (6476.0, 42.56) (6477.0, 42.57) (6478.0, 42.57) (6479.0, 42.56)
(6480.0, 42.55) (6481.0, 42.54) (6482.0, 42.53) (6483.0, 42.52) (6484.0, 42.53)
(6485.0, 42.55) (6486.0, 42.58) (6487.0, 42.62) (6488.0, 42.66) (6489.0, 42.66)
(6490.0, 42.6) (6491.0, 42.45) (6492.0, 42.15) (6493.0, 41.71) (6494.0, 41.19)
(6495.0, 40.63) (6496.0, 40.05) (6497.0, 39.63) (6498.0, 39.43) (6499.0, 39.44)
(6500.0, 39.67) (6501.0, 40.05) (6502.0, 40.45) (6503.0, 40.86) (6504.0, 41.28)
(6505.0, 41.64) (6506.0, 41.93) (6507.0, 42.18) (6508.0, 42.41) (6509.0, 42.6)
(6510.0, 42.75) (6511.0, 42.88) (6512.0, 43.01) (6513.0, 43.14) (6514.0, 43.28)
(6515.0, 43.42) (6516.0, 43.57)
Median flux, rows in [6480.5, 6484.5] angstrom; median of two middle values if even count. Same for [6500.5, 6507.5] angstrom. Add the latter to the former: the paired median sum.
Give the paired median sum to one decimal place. 83.8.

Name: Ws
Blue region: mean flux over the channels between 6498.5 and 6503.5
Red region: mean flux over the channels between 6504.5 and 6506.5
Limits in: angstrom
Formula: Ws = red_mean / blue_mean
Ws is 1.042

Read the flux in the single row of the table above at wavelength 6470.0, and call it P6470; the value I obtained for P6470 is 41.97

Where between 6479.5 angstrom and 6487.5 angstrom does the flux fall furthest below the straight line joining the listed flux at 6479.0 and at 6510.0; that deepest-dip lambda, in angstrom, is 6483.0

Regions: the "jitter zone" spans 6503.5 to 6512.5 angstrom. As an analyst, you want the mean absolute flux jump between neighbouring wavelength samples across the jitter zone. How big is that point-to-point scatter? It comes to 0.22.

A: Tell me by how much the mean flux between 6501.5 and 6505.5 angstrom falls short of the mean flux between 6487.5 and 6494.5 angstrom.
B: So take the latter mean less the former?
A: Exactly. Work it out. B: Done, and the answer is 1.1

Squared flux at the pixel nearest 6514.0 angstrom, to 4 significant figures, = 1873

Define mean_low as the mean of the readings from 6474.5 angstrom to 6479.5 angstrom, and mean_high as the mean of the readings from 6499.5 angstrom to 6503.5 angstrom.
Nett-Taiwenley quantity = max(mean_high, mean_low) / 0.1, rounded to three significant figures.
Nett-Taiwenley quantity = 426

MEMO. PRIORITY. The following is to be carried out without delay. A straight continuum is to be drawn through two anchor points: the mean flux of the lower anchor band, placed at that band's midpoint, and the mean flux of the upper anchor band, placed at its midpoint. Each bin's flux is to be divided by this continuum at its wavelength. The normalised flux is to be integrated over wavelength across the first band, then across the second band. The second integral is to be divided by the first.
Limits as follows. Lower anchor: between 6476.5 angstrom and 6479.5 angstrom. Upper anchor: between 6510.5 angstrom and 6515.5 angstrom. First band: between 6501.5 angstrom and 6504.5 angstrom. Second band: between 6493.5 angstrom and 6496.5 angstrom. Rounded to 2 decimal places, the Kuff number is 1.00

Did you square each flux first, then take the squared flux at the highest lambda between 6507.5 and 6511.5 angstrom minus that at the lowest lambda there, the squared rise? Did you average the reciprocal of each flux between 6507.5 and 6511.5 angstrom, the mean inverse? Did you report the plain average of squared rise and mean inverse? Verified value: 20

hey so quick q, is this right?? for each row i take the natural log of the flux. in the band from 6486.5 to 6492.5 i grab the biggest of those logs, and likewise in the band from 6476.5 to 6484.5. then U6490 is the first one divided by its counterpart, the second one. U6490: 1.001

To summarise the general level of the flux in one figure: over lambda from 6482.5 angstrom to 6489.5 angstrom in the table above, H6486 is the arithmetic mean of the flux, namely 42.6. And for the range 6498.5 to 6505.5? 40.5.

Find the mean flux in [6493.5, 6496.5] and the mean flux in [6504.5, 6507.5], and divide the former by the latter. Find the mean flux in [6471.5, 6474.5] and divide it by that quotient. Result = 43.8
